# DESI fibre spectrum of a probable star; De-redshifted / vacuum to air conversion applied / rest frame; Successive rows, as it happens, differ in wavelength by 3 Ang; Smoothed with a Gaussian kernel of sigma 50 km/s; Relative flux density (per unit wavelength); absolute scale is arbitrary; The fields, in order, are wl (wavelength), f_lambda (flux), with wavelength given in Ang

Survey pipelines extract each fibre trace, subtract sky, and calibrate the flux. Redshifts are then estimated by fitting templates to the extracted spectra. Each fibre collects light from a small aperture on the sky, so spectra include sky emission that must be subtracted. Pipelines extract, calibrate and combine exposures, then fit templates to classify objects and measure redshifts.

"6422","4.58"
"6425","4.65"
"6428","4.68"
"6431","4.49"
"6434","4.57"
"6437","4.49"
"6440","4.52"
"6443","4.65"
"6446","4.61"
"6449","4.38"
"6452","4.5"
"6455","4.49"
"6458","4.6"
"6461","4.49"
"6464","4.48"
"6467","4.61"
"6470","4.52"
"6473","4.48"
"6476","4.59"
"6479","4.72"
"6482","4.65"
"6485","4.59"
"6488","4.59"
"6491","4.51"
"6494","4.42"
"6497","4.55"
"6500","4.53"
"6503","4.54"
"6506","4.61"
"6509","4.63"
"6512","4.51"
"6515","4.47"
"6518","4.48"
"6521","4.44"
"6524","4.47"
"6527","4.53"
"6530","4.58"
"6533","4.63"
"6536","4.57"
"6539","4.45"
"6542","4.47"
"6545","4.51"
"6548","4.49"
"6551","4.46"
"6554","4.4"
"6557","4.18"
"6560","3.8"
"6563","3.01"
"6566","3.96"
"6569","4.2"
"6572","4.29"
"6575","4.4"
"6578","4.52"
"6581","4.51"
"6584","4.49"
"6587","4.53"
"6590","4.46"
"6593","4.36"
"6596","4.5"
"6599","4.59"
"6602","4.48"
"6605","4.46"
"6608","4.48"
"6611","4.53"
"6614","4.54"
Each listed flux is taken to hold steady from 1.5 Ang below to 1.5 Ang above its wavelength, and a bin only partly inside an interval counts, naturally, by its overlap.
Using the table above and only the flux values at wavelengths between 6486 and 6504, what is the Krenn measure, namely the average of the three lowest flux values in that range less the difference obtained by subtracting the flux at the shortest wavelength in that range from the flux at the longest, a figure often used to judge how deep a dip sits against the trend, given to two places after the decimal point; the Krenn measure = 4.54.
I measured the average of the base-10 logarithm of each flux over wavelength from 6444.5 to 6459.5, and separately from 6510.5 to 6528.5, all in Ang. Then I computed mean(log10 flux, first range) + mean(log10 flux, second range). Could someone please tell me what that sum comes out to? 1.31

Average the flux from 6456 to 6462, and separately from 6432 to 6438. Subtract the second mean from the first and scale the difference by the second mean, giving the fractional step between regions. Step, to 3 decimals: 0.003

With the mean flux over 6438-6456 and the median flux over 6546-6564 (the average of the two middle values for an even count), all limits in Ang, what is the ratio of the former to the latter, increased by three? 4.055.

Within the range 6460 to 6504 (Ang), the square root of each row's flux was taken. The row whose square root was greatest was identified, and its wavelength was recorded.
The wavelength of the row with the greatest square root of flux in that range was 6479 Ang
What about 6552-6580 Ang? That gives 6578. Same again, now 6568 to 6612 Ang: 6599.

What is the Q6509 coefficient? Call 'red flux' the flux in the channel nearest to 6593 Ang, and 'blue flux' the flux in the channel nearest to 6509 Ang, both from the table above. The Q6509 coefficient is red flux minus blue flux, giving -0.27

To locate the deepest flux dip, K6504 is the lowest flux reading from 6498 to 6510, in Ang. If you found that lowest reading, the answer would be 4.53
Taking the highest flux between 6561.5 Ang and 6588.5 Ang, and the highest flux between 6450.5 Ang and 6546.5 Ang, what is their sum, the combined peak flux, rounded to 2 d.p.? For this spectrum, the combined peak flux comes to 9.25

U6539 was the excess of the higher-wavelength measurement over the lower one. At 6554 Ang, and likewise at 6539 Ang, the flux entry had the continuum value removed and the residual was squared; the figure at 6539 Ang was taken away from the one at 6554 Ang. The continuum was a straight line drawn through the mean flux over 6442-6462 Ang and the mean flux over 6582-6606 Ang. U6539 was 0.007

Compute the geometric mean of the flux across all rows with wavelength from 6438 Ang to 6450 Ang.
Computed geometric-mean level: 4.54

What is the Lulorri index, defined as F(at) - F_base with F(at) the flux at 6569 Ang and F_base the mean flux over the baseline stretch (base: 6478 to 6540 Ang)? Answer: -0.35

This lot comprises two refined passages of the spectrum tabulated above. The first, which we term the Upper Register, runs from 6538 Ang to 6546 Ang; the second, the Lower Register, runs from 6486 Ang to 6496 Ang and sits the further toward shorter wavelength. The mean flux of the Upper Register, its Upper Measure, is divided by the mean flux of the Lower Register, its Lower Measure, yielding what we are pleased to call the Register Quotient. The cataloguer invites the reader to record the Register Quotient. 0.99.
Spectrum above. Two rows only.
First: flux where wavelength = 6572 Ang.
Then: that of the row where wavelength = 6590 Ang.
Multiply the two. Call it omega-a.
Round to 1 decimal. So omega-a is 19.1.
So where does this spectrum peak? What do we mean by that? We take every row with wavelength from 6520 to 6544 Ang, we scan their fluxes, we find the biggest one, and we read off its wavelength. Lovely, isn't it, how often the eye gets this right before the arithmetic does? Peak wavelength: 6533 Ang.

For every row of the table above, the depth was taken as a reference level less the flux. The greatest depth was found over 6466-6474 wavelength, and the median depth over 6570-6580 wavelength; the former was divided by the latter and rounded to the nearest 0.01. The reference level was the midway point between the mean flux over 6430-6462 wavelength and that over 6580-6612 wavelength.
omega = 0.26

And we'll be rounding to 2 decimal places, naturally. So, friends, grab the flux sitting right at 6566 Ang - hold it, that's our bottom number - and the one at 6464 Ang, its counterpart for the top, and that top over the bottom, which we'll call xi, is 1.13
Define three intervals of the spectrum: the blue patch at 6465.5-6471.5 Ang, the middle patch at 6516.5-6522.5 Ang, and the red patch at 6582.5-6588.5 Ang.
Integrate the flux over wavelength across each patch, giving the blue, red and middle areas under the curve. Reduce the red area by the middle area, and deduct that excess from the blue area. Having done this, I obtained 27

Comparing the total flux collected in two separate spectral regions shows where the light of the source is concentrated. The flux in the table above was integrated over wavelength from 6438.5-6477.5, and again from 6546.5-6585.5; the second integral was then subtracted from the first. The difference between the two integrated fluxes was 13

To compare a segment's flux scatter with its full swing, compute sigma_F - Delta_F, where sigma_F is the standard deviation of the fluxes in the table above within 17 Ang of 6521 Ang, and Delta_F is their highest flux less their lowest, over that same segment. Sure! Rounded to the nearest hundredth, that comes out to -0.12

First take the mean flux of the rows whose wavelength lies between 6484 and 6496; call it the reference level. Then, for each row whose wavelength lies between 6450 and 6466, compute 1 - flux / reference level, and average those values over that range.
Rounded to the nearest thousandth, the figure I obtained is 0.003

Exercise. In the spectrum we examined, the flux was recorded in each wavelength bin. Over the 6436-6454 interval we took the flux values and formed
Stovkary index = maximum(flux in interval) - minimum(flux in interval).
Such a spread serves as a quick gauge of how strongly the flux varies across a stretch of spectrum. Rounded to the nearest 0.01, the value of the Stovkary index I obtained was 0.27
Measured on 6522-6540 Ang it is 0.18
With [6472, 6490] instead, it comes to 0.24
